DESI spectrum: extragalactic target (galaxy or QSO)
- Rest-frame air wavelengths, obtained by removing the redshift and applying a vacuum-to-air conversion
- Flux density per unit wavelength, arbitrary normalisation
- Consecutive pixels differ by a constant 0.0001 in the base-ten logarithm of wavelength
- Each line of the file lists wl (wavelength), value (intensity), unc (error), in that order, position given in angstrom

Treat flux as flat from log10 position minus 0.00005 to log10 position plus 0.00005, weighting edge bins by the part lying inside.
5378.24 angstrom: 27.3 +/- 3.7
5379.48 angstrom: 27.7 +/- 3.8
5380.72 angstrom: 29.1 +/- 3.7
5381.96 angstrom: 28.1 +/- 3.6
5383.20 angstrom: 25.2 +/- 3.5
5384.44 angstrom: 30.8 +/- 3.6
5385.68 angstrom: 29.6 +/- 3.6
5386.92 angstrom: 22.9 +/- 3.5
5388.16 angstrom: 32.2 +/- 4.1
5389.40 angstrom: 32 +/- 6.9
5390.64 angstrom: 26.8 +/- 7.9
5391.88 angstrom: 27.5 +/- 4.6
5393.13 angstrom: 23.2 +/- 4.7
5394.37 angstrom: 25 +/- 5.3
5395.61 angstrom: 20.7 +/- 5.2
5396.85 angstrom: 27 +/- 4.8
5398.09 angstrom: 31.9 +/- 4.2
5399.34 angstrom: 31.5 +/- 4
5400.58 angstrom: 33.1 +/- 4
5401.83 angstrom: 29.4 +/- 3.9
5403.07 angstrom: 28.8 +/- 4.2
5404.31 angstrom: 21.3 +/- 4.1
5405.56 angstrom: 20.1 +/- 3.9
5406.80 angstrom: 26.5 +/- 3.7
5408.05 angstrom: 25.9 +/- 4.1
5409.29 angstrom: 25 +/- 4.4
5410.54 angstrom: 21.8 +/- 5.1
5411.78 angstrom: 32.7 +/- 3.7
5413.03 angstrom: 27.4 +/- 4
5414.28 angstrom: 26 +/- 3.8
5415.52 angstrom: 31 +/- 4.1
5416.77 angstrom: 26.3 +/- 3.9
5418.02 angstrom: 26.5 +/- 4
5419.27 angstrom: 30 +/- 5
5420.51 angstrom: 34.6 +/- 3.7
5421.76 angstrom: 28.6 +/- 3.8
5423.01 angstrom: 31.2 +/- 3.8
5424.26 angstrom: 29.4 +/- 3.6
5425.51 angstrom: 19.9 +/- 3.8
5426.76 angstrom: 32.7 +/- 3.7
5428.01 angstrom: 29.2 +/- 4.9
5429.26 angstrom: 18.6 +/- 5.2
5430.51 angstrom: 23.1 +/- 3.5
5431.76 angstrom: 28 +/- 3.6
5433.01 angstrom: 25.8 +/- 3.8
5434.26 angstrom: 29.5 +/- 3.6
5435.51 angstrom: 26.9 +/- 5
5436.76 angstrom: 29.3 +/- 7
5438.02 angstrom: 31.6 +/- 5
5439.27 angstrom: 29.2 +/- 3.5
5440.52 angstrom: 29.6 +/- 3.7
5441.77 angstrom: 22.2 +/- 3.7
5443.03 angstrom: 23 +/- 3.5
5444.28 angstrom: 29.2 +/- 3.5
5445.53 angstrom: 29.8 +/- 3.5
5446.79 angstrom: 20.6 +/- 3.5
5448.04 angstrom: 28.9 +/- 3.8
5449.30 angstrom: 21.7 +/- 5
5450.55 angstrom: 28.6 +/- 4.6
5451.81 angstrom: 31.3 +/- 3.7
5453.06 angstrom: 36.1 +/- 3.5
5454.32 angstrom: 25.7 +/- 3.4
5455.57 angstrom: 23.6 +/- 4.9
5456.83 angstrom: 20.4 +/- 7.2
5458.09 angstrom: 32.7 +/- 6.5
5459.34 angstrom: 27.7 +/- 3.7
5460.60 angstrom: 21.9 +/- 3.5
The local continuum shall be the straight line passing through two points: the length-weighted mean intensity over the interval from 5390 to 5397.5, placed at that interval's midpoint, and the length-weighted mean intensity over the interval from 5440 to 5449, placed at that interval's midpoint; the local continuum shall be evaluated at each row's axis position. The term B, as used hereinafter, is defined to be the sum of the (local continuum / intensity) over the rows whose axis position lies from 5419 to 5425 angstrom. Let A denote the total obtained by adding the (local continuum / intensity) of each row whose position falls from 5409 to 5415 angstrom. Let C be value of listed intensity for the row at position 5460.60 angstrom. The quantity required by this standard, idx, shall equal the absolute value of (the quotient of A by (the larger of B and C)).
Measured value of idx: 0.22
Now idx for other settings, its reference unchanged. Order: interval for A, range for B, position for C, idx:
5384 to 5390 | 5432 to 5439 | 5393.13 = 0.19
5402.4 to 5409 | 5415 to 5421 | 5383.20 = 0.21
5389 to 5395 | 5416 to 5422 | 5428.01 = 0.16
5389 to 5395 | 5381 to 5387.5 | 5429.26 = 0.25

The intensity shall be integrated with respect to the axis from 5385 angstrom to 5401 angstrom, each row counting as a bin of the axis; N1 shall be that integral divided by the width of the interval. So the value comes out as 27.90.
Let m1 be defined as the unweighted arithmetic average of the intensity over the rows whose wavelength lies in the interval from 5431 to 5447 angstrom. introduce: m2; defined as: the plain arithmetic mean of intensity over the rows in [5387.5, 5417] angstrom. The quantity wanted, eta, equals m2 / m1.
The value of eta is 0.997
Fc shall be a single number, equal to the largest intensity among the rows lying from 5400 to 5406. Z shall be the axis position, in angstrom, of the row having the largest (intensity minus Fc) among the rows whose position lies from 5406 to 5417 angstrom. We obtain 5411.78 angstrom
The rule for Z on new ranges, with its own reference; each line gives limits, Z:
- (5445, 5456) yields 5453.06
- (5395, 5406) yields 5400.58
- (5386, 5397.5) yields 5388.16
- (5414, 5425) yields 5420.51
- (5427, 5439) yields 5438.02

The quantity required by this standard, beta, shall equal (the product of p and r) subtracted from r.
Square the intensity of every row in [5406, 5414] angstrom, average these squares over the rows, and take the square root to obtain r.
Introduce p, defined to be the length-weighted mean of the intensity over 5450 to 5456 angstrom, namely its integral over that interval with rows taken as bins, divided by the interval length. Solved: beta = -756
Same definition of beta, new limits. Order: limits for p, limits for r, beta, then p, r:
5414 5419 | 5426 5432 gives -716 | 27.7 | 26.8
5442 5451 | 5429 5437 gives -647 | 25.7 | 26.1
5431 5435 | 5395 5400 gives -749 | 27.6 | 28.1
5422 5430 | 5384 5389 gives -752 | 26.8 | 29.1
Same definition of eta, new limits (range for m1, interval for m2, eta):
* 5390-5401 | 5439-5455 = 0.999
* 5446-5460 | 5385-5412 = 1.001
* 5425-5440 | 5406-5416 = 1.002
